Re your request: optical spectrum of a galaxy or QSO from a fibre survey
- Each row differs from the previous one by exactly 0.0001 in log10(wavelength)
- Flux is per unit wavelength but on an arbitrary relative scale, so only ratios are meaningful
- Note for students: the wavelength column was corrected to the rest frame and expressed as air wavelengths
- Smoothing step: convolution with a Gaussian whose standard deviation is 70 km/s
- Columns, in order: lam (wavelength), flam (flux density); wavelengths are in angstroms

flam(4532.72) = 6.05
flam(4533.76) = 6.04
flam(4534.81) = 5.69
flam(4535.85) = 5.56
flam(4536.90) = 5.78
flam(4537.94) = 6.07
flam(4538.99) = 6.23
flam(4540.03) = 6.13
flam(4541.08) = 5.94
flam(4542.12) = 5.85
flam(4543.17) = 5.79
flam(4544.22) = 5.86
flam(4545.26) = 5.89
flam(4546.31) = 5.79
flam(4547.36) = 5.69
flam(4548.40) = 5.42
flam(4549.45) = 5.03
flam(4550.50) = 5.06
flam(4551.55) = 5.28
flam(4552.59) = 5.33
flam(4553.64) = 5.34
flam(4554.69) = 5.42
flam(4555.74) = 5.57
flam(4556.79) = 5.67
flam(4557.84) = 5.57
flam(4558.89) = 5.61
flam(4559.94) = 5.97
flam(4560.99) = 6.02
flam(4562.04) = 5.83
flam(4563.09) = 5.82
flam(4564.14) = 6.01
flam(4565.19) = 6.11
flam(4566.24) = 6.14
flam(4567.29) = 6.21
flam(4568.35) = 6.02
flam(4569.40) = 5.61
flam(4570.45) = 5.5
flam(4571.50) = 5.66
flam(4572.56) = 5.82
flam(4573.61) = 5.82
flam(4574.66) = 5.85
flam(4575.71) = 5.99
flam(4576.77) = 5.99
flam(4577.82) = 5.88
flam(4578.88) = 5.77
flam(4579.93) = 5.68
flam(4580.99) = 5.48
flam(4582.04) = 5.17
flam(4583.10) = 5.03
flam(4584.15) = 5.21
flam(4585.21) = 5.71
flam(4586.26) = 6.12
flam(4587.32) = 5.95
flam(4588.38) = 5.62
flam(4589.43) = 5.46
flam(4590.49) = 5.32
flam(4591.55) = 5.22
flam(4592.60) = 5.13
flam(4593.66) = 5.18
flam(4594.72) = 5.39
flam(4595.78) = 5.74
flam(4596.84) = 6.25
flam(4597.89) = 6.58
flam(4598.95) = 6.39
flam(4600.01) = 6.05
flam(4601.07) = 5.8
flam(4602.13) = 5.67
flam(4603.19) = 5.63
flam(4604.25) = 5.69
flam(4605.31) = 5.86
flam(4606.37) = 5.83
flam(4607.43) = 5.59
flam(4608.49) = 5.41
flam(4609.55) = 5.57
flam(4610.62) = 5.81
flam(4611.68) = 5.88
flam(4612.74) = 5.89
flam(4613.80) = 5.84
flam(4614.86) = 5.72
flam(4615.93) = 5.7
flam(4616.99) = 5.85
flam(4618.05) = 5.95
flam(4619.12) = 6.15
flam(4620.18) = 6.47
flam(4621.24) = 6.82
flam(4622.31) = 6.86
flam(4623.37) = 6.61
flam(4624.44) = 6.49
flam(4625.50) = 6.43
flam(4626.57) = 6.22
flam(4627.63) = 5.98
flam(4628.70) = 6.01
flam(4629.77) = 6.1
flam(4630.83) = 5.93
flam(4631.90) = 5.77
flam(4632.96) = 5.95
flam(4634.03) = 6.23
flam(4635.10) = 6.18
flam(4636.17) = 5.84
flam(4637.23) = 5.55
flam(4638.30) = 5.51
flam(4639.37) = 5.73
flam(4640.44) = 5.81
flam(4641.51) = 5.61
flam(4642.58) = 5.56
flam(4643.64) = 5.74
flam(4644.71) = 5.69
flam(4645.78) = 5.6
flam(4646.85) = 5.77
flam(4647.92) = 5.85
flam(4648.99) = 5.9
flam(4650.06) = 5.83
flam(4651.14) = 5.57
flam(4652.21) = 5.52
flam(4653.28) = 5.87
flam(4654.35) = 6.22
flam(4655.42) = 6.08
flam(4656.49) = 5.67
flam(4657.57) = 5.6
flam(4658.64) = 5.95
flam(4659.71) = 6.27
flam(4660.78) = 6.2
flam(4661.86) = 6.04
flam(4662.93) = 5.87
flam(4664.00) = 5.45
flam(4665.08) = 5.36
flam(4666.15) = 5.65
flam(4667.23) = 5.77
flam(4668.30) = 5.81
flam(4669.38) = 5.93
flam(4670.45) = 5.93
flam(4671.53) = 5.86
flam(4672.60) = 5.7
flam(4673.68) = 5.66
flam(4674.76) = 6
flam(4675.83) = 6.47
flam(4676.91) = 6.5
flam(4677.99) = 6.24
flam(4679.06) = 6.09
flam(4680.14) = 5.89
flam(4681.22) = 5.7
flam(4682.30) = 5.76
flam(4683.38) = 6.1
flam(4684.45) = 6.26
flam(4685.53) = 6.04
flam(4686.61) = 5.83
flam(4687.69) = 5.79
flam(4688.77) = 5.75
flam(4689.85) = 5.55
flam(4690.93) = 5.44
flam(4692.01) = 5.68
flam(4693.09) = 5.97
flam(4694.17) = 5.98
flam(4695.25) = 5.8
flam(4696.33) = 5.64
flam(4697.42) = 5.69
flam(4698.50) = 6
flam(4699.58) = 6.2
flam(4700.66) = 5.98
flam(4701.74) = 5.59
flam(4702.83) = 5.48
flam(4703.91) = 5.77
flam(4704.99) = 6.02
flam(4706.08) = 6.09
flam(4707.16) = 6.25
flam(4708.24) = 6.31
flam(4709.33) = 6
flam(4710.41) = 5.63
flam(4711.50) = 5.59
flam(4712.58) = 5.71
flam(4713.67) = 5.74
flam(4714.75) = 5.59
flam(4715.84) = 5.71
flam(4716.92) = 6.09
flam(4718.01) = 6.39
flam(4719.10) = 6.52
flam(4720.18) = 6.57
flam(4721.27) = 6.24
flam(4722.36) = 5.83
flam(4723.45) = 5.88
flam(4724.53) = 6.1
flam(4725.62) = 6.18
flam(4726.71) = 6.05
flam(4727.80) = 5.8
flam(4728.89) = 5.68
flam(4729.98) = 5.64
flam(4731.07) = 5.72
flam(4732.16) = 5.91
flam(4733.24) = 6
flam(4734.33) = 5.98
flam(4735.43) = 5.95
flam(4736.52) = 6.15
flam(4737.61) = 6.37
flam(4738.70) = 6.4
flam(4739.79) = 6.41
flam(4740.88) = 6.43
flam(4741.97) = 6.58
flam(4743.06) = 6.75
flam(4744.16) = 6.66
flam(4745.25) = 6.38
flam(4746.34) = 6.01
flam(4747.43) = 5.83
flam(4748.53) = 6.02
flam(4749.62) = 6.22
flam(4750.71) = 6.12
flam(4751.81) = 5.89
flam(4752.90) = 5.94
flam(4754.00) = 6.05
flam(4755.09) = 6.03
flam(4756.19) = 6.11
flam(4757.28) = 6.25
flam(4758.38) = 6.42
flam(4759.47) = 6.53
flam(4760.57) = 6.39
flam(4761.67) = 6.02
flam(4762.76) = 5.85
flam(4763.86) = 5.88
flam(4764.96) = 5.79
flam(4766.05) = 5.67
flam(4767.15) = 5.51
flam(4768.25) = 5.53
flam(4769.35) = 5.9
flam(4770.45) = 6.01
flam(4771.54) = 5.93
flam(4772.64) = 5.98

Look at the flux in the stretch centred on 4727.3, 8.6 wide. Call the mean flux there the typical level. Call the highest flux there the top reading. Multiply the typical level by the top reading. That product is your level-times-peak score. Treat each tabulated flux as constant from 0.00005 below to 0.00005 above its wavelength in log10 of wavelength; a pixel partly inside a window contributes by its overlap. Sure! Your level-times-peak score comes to 36.3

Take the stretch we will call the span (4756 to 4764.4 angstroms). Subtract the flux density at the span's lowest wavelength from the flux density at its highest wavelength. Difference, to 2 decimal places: -0.23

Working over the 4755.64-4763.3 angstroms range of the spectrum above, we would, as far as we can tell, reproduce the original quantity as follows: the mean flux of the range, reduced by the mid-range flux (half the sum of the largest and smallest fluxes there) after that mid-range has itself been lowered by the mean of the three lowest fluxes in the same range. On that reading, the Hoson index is 6.03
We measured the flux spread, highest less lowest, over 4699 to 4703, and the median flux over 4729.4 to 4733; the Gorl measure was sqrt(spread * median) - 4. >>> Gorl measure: -1.97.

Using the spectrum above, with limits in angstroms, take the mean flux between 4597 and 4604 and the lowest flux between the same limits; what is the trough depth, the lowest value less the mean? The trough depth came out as -0.39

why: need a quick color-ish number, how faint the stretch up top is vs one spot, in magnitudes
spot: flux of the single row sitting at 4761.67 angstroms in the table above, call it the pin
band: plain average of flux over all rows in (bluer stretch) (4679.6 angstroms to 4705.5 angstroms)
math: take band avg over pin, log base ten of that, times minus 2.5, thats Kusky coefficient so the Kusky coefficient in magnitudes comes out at 0.03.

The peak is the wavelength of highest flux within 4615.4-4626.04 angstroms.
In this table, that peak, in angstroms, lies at 4622.31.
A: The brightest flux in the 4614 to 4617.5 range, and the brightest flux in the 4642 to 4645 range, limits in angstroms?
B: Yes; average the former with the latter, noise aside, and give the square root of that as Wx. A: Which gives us 2.41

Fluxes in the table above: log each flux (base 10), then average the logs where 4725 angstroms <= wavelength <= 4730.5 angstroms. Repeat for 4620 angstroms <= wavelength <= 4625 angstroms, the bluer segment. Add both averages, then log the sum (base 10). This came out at 0.202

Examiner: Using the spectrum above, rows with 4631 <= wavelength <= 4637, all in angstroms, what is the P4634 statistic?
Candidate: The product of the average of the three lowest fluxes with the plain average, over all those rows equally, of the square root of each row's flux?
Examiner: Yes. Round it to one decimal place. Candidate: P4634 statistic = 14.3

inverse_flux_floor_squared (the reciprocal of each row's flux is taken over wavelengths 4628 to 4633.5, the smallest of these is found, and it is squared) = 0.027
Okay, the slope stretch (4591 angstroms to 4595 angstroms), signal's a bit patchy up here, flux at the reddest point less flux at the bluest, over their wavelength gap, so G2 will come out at 0.05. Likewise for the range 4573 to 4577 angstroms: 0.05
